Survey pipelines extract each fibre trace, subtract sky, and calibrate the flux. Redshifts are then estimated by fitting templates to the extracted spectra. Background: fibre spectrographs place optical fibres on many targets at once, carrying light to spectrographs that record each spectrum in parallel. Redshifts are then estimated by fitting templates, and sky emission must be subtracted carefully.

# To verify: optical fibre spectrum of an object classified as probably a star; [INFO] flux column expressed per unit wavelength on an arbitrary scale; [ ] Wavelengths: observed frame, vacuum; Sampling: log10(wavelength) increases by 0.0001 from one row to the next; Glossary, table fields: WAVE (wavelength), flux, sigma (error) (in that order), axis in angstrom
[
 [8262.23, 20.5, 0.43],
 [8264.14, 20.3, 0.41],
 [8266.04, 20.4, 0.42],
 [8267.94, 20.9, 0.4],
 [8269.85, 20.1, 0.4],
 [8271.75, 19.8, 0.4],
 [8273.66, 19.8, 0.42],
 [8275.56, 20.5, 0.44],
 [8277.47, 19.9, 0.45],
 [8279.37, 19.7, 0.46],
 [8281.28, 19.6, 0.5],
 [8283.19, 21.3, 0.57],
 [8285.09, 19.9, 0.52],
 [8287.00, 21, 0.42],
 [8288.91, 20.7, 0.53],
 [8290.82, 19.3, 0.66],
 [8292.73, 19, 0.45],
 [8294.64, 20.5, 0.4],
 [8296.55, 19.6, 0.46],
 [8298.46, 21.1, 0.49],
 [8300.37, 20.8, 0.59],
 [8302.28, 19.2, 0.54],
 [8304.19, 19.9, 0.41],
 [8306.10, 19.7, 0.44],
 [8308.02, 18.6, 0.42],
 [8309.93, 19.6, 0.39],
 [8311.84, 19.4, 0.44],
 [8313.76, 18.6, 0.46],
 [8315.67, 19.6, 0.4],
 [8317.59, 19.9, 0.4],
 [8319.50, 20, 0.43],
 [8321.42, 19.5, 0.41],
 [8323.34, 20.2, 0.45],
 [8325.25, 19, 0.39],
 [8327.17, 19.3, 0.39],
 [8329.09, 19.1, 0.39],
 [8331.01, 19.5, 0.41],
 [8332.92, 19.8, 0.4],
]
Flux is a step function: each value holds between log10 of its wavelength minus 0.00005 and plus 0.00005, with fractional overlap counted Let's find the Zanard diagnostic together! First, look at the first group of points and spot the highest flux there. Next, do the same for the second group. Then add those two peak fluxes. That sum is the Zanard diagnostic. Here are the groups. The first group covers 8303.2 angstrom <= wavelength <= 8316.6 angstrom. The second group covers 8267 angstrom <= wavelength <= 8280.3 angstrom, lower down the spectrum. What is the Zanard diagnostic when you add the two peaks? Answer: 40.8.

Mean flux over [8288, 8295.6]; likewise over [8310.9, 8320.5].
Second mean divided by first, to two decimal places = 0.98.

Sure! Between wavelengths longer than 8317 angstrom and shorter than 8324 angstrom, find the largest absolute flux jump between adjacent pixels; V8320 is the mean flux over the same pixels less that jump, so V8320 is 19.2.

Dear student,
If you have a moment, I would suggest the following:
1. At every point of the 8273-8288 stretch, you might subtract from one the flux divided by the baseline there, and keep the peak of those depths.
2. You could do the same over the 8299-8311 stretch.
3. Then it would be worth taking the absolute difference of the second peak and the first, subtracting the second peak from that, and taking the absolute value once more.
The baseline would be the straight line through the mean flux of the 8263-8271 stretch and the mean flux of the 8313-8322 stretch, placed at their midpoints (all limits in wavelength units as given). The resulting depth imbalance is 0.028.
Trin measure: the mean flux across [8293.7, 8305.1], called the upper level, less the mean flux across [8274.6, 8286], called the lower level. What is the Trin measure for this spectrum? 0.03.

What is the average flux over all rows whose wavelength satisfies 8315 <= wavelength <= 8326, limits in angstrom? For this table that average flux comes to 19.7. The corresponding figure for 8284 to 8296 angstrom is 20.1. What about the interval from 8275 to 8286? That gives 20.1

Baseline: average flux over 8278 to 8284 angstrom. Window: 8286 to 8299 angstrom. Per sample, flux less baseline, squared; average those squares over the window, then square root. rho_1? 0.79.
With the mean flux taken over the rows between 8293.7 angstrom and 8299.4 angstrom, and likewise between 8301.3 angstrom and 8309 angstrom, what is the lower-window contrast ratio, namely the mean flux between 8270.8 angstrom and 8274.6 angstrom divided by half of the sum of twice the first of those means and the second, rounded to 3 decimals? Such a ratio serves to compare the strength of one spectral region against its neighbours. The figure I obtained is 0.658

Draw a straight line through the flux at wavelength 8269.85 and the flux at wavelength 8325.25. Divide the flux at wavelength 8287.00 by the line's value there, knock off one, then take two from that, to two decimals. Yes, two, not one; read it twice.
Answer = -1.94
